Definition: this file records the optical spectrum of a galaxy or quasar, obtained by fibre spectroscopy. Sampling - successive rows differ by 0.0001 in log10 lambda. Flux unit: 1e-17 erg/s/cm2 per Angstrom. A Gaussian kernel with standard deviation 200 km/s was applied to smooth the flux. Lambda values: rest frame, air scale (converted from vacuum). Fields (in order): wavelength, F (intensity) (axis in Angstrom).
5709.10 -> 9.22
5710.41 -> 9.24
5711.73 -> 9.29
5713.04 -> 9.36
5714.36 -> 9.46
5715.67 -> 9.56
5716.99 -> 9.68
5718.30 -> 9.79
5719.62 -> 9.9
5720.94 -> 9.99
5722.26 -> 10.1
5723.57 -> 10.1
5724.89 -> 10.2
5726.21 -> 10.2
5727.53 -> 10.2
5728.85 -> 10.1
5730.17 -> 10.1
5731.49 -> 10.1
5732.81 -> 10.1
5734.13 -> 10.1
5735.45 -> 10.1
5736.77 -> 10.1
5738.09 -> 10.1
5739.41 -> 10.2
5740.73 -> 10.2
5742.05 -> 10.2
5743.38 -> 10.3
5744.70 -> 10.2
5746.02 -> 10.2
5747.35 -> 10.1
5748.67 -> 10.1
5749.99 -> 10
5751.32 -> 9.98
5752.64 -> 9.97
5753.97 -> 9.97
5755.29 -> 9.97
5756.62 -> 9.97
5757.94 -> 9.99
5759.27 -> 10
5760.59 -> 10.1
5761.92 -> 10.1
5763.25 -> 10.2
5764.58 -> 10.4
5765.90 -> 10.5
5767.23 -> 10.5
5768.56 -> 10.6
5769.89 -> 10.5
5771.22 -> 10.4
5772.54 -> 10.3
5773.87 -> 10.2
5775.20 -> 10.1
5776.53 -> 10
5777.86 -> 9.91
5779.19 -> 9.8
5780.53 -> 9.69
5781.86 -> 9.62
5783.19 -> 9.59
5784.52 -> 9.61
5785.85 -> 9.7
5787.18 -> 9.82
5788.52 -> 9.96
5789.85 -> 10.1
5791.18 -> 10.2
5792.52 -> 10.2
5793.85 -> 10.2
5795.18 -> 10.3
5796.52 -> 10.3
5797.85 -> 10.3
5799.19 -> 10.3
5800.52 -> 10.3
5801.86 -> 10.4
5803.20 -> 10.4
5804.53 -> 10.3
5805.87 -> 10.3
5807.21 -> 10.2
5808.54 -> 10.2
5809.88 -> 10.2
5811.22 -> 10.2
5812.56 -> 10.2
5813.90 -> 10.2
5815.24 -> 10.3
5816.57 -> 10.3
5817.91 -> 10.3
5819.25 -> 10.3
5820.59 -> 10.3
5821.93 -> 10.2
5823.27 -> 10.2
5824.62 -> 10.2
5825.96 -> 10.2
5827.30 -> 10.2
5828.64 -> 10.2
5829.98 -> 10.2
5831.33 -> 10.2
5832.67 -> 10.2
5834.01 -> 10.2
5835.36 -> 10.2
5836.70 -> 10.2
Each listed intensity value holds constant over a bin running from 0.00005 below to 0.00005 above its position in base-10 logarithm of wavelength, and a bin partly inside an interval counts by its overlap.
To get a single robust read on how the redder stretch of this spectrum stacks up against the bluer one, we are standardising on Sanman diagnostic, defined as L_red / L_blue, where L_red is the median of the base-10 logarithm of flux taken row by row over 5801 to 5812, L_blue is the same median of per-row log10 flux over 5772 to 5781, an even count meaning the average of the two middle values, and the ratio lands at 1.01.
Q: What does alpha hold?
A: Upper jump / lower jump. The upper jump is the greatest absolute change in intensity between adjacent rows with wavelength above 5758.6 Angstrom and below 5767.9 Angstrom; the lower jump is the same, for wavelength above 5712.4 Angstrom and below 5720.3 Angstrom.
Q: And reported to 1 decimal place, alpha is 1.7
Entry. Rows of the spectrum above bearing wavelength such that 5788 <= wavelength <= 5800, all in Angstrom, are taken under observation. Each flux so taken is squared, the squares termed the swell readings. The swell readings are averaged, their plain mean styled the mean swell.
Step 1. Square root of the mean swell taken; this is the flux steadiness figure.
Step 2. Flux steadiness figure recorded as 10.21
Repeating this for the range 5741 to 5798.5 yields 10.10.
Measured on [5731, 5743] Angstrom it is 10.13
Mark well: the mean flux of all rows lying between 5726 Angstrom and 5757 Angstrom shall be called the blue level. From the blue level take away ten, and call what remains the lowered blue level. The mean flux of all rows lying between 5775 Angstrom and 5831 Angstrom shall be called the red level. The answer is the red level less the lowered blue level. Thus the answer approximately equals 10.0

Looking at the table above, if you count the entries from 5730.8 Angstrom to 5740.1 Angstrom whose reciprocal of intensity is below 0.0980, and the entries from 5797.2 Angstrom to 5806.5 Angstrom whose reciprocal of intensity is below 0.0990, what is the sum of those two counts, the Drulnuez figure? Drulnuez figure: 7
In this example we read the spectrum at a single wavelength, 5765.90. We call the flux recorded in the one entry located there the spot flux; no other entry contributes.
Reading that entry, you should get 10.5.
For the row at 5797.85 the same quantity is 10.3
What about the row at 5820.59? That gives 10.3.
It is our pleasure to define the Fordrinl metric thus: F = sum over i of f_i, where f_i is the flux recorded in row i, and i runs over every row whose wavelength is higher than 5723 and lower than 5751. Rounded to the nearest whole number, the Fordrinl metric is 213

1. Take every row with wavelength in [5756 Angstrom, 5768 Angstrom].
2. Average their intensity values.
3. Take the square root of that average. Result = 3.19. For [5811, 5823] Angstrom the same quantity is 3.20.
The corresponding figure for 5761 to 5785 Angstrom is 3.18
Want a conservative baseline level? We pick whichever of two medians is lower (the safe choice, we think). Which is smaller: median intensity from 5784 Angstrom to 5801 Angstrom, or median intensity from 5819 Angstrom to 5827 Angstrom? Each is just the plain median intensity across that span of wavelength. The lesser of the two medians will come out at 10.2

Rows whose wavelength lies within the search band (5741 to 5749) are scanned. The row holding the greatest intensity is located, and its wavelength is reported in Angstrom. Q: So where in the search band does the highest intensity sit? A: 5743.38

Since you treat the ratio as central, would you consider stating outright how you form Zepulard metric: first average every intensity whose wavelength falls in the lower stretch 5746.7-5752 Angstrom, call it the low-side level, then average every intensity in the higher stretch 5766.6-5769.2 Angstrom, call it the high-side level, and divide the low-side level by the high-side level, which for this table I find 0.95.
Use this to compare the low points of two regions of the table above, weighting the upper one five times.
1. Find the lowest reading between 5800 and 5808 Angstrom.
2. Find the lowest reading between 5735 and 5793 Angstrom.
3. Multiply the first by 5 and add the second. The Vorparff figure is 60.6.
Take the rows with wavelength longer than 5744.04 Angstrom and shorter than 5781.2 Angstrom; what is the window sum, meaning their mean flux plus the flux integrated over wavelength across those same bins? 387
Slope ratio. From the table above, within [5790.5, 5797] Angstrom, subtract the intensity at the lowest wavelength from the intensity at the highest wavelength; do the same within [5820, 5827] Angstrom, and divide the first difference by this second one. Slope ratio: -1.0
